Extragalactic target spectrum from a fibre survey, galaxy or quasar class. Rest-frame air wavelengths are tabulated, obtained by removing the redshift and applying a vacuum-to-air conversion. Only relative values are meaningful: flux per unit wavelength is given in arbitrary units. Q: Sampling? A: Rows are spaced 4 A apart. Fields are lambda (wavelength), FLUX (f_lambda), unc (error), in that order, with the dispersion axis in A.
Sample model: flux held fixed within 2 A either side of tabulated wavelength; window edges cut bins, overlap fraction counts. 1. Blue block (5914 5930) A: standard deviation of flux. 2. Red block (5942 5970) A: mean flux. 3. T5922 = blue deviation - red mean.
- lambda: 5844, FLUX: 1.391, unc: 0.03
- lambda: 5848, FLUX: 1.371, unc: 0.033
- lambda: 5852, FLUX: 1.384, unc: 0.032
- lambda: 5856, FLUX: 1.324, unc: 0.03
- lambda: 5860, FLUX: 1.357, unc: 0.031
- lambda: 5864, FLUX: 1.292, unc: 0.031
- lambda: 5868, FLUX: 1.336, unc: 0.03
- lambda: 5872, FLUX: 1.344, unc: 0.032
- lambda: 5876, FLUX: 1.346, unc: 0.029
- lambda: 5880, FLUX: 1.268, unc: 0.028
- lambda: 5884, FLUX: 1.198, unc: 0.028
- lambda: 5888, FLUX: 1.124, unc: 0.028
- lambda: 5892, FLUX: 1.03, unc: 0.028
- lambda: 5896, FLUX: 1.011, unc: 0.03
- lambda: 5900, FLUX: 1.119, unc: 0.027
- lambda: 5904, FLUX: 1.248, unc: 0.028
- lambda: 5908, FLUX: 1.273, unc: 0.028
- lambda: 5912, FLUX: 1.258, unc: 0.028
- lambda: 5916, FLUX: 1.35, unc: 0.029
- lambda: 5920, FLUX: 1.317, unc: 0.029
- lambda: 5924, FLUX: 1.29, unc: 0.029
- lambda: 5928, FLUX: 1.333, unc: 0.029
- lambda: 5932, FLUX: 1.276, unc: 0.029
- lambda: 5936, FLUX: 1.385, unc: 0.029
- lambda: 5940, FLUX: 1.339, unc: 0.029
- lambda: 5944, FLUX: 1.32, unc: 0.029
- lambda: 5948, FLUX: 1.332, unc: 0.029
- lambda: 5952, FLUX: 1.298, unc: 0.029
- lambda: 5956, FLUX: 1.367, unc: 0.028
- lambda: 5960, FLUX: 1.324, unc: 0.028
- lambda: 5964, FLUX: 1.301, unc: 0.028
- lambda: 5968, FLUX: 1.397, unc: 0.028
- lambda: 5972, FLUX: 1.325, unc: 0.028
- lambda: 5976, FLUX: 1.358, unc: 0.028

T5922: -1.31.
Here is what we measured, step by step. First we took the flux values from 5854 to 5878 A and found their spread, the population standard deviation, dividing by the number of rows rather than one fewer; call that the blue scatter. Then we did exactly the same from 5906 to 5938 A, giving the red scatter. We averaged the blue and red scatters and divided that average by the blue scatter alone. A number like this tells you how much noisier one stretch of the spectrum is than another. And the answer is 1.5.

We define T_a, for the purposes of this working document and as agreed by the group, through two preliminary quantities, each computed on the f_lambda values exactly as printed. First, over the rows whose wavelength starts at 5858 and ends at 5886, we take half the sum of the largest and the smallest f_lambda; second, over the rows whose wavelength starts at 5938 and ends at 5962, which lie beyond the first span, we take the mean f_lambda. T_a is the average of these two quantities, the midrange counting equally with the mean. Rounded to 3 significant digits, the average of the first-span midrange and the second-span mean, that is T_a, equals 1.30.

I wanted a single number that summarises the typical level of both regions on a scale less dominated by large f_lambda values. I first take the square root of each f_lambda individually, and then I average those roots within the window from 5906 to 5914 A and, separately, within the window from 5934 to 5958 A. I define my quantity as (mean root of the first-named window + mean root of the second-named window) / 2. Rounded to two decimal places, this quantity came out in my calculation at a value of 1.14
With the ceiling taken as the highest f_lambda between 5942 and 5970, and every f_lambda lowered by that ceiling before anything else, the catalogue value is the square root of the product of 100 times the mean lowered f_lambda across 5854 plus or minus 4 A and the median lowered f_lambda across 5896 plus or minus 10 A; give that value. 1.1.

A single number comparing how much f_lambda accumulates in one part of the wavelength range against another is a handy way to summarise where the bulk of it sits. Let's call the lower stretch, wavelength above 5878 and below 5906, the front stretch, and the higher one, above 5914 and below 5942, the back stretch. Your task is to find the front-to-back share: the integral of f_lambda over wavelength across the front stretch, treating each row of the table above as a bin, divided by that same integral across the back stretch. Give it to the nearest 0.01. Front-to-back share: 0.86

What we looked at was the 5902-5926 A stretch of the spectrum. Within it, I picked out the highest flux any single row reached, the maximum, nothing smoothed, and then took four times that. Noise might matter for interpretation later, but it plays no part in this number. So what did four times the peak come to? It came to 5.40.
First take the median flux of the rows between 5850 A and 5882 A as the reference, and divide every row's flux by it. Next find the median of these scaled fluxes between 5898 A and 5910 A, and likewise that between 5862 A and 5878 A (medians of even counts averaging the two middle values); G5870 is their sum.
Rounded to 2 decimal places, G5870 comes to 1.93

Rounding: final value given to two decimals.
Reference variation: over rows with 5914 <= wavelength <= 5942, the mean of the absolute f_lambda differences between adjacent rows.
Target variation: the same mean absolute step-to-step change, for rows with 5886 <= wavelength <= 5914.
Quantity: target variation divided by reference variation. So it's 1.24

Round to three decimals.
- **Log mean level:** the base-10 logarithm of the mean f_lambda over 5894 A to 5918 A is 0.083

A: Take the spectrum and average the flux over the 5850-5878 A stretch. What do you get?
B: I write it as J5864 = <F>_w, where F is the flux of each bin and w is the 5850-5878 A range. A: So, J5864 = 1.34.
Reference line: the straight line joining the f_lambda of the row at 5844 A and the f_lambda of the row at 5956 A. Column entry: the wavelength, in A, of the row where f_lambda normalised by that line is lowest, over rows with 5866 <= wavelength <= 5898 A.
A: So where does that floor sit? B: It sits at 5896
